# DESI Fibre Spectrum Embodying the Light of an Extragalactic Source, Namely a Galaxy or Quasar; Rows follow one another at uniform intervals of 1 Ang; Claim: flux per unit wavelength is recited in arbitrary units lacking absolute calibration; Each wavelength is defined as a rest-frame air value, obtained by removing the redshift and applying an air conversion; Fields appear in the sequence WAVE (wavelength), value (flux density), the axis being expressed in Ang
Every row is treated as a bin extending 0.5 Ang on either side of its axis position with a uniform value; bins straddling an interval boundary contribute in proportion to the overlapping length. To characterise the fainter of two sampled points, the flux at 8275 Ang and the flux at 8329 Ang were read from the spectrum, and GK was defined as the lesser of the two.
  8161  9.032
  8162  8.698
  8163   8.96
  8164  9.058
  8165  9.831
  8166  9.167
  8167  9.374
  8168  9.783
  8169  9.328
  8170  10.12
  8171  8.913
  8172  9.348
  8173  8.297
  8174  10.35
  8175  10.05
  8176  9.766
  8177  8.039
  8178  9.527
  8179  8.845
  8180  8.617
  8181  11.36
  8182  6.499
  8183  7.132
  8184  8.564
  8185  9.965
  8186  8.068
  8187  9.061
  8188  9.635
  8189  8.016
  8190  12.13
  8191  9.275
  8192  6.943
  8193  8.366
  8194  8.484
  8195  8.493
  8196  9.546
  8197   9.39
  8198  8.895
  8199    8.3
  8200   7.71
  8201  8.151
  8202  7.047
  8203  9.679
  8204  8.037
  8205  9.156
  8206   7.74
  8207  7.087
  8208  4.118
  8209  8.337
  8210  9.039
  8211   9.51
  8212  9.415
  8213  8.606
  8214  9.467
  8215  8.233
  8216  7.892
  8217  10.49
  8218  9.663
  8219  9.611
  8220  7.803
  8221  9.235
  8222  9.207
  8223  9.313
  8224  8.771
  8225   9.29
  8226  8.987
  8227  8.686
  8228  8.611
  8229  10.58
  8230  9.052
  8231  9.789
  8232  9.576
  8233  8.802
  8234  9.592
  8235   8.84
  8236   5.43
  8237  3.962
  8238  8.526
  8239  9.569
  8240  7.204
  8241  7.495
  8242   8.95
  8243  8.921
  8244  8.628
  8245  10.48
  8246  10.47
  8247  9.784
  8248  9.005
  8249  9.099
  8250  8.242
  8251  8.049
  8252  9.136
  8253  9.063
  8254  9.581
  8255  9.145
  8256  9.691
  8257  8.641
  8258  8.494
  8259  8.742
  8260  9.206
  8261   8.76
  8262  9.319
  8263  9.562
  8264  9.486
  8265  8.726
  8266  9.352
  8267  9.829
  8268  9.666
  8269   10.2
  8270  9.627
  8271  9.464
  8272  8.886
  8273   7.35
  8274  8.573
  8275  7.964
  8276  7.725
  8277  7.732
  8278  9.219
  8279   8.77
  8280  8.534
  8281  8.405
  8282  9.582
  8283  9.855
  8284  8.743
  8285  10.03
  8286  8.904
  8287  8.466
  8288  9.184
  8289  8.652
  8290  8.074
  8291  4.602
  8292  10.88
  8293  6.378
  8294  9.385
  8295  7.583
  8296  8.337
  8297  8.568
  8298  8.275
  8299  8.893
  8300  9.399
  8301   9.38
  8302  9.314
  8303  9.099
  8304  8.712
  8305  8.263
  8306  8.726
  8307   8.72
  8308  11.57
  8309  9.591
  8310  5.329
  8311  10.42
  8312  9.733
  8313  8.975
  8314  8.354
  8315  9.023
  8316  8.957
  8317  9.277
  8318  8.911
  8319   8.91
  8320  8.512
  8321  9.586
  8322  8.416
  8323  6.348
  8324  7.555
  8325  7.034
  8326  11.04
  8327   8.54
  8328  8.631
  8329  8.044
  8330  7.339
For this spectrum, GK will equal 7.96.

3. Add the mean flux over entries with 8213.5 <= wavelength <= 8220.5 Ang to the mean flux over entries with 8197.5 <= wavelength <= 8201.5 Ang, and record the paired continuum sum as 17.3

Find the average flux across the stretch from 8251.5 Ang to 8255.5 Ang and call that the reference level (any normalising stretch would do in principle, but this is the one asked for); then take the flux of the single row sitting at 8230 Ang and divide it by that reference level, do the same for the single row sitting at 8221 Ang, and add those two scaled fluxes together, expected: 1.98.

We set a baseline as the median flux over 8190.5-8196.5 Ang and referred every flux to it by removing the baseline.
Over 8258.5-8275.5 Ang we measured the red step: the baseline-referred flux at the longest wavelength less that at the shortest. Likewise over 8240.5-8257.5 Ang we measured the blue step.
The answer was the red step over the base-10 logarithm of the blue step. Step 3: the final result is -13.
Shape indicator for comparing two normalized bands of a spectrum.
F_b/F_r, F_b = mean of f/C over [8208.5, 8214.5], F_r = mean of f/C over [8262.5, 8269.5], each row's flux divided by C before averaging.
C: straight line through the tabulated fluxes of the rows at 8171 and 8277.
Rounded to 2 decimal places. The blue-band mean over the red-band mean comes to 0.88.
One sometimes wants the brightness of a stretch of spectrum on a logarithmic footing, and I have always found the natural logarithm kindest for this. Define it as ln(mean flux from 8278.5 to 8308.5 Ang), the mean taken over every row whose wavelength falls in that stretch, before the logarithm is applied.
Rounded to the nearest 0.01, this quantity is 2.17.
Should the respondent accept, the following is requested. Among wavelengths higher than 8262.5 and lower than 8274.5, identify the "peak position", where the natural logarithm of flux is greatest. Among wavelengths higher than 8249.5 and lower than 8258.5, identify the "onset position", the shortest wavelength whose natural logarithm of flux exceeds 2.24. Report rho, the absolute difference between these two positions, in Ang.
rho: 15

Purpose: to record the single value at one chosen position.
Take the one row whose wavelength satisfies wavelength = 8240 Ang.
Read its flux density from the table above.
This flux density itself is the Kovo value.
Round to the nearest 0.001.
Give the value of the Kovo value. 7.204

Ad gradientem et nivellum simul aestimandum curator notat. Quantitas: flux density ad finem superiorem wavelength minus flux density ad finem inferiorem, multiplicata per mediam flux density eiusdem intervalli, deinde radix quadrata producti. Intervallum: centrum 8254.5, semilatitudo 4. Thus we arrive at 2.00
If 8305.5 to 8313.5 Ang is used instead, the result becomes 1.51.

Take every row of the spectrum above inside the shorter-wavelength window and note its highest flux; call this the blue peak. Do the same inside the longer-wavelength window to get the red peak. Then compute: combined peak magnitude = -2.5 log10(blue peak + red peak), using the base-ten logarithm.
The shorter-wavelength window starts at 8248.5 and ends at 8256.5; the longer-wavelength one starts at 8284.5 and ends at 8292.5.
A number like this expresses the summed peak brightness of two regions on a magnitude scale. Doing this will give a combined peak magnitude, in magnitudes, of -3.28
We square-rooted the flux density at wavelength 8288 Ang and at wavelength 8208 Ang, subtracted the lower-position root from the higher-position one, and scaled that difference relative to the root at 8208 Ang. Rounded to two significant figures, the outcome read 0.49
